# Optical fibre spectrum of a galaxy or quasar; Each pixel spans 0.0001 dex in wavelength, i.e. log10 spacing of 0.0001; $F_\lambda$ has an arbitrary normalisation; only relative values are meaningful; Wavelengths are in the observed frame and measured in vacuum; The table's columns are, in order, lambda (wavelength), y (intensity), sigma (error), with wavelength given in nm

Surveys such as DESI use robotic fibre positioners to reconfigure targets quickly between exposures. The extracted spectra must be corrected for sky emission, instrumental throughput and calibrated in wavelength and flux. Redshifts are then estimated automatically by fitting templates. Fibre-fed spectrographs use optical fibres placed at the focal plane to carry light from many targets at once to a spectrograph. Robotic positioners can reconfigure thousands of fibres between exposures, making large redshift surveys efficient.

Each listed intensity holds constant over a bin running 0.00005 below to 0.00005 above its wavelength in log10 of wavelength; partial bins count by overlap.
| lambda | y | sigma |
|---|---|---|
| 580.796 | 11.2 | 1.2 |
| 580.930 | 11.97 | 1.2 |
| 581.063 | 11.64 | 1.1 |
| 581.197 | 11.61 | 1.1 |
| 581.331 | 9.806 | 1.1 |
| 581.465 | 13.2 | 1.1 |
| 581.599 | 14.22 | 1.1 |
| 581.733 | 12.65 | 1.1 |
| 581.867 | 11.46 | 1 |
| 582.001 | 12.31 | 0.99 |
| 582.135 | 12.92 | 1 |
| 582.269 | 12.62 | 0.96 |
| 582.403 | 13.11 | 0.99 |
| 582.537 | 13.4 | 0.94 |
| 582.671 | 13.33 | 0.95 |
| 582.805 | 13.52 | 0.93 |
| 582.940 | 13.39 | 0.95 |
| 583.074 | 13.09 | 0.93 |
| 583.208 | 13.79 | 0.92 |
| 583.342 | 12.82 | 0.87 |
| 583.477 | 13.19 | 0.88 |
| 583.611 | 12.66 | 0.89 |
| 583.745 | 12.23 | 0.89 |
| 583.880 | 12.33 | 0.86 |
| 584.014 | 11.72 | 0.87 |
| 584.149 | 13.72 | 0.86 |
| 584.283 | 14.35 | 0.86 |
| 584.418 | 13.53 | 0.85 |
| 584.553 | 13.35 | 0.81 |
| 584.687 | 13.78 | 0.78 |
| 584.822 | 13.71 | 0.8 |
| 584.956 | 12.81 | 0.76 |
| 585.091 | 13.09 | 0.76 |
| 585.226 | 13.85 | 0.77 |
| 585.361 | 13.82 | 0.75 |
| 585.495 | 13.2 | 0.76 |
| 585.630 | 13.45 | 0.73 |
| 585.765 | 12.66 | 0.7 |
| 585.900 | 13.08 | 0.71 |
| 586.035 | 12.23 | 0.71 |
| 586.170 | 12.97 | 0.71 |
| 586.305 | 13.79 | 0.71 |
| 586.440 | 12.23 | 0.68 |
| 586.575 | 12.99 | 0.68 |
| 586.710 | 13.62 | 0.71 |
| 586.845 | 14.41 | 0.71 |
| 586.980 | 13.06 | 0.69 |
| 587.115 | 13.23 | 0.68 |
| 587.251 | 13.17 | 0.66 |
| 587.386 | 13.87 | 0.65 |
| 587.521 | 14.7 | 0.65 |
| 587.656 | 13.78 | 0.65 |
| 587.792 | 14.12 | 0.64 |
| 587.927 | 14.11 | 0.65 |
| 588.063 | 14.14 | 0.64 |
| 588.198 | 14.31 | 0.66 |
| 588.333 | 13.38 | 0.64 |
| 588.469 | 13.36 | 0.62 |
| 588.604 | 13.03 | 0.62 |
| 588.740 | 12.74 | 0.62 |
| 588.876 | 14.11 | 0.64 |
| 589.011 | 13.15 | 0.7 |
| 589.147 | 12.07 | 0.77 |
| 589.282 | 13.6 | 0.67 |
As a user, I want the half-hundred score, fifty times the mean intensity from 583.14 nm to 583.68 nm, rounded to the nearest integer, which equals 656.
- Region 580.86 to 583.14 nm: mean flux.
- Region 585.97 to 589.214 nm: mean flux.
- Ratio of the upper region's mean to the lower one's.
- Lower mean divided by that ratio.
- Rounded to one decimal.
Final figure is 11.8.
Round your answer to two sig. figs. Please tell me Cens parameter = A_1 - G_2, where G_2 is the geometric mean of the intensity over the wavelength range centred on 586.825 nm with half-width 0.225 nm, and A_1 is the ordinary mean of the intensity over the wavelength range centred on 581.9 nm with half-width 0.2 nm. -1.5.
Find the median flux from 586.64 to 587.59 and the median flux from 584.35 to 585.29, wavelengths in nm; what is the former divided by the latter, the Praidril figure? 1.01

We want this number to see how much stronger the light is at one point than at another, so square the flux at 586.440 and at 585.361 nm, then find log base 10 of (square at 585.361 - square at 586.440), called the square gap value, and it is 1.62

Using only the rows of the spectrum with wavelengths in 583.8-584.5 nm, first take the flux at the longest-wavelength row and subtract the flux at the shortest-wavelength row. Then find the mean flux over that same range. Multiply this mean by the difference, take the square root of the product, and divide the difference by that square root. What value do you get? 0.30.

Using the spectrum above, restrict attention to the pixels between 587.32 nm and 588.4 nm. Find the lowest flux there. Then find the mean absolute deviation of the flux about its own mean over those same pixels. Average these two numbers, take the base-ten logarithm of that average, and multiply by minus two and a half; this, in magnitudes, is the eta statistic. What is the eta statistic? -2.09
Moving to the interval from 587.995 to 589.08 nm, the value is -2.05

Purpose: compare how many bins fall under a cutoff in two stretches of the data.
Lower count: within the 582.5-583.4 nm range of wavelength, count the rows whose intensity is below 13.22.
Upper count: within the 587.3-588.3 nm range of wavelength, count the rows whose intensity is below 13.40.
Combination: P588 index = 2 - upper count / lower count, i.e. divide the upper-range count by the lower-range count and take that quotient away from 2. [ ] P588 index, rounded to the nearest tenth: 2.0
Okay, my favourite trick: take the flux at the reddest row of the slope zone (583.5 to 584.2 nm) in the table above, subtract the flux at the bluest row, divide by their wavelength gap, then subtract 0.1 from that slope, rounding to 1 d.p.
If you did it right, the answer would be 1.9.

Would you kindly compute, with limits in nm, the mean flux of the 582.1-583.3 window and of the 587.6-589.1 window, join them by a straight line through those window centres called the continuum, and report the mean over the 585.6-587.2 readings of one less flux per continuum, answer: 0.027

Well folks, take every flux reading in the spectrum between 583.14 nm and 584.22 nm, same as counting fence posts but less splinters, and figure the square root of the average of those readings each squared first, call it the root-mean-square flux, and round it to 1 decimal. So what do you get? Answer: 12.8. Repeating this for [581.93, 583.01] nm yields 13.1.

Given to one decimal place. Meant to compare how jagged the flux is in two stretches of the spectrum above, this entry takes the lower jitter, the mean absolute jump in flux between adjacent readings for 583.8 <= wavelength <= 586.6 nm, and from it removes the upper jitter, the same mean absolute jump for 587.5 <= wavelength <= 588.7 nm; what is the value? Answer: 0.3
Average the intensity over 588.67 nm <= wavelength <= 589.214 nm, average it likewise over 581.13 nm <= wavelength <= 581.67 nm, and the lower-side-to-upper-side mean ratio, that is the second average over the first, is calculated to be 0.94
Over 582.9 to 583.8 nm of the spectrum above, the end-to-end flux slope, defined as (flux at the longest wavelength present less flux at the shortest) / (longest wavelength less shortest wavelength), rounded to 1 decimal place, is -1.4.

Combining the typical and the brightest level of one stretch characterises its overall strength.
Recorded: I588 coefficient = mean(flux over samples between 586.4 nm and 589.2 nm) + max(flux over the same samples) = 28.2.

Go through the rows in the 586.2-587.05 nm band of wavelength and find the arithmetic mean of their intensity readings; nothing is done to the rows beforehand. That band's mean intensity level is 13.3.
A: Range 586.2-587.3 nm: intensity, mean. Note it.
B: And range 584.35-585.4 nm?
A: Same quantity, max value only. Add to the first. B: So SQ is 27.2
